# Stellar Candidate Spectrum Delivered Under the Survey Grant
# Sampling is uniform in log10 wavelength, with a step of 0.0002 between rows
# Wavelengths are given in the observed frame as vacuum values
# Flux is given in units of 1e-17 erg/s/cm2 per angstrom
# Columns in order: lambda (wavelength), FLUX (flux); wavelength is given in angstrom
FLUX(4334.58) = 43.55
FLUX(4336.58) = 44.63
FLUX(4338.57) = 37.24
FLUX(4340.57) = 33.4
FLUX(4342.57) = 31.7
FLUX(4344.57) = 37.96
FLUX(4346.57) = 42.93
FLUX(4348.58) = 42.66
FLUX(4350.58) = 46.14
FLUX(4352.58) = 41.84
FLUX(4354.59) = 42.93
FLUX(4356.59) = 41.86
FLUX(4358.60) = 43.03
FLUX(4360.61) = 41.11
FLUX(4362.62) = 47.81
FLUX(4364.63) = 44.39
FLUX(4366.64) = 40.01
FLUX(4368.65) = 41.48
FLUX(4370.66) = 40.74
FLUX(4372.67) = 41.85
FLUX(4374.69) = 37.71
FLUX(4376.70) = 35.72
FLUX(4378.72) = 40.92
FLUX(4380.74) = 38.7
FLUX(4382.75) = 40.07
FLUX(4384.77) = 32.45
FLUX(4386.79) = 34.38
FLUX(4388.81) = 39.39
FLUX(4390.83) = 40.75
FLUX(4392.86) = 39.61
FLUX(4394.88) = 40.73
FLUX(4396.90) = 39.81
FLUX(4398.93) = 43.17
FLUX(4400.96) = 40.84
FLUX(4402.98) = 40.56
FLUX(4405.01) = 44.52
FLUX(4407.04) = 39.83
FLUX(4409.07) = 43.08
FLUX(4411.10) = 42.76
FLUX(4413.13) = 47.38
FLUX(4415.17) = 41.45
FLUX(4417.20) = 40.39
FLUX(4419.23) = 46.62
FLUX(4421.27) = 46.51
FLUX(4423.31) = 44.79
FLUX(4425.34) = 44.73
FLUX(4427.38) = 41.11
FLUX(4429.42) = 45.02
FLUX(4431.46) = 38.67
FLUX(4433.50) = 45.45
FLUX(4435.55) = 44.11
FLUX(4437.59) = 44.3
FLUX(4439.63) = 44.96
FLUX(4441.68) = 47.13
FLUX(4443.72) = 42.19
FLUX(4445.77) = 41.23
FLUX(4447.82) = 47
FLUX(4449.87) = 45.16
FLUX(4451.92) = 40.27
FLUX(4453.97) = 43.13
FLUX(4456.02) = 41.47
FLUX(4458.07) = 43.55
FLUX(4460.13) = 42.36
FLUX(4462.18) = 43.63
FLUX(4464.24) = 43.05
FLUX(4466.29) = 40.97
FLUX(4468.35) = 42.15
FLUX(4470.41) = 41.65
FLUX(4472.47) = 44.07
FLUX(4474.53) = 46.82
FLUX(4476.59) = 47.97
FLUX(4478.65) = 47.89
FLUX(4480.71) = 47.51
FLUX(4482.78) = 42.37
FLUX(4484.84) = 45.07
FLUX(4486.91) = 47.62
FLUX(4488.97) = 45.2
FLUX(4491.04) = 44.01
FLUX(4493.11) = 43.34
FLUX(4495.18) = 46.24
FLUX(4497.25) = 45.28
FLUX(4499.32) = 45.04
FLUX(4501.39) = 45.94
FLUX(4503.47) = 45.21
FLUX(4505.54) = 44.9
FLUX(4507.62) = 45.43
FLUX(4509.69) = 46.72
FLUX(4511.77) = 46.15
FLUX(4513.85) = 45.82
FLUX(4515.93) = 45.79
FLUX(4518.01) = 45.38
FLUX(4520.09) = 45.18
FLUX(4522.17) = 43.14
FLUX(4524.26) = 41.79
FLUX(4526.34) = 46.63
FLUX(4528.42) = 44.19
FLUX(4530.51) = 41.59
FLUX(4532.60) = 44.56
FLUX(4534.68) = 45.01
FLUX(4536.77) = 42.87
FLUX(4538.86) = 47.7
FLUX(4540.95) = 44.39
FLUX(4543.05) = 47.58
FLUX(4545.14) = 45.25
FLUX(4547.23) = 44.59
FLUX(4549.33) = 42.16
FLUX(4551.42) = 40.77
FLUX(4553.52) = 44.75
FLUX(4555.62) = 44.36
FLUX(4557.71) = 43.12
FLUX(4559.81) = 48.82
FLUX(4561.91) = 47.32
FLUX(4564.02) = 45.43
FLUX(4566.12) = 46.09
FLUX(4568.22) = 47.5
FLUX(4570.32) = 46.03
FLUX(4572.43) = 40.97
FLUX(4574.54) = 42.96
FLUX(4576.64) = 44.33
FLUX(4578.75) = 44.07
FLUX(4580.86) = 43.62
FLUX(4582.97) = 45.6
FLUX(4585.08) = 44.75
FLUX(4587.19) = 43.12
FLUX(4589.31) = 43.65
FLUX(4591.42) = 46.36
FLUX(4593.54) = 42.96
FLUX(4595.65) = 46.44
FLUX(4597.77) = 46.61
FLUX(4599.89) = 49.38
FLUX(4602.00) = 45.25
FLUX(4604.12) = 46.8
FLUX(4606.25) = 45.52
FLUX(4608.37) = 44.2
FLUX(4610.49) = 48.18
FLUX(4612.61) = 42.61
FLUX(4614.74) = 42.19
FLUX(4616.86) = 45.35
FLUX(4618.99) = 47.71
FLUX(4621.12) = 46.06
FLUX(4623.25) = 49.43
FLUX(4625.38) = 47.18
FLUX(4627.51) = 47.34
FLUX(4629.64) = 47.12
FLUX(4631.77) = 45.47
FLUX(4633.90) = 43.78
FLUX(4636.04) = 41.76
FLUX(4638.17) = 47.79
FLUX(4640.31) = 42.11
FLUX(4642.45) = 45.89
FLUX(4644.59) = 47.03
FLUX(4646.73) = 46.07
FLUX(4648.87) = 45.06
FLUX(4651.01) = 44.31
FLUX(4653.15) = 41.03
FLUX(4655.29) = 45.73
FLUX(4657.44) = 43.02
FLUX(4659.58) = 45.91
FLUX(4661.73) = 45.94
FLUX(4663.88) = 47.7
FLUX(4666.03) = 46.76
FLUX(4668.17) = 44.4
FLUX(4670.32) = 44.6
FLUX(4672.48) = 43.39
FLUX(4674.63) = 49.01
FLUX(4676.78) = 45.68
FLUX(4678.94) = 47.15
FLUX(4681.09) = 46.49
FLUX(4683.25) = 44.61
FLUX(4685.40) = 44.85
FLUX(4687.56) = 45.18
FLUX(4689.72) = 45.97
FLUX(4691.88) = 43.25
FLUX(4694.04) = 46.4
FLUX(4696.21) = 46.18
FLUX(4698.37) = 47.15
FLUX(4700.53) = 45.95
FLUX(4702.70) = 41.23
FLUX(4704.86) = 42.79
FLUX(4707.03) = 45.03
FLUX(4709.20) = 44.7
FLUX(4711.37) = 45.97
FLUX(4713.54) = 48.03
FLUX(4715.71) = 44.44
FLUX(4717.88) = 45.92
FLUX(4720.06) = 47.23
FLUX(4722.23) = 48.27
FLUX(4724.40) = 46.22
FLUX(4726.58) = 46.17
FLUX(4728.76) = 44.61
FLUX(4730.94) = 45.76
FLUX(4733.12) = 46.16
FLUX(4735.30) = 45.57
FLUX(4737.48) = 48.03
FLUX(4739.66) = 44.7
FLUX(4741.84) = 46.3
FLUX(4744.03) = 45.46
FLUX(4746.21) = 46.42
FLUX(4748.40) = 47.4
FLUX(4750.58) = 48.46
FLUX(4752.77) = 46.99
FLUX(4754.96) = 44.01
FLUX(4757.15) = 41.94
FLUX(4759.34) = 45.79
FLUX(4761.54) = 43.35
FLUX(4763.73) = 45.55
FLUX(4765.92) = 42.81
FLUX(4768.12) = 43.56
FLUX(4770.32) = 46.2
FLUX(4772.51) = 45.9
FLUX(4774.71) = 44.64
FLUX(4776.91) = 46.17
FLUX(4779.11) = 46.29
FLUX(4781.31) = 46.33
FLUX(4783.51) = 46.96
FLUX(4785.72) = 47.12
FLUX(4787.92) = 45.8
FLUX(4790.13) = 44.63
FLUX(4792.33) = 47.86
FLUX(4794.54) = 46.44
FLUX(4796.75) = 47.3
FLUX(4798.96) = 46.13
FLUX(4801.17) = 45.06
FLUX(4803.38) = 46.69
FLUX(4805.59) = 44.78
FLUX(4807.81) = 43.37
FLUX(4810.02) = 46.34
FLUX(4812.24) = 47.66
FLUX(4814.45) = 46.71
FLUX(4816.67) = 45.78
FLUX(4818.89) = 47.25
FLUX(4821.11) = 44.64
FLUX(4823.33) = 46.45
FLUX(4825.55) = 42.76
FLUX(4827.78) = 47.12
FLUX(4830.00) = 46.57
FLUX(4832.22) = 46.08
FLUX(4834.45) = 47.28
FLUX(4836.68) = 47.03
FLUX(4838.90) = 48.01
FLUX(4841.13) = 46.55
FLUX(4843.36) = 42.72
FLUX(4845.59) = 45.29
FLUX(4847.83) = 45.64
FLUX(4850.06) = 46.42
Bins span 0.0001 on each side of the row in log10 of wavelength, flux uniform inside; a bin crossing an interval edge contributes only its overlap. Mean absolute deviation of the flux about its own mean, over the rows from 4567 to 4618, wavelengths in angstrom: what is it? 1.65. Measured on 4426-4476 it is 1.79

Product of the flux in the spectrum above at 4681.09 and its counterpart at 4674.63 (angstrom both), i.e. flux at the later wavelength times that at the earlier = 2278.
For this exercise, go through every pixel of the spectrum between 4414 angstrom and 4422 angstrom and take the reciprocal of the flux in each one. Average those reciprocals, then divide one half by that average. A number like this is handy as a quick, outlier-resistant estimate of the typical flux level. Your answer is 21.8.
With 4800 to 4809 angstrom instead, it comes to 22.5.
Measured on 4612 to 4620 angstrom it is 22.2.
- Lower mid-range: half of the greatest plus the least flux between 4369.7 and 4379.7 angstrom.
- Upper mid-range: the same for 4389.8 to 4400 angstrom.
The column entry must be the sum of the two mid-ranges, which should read 80.2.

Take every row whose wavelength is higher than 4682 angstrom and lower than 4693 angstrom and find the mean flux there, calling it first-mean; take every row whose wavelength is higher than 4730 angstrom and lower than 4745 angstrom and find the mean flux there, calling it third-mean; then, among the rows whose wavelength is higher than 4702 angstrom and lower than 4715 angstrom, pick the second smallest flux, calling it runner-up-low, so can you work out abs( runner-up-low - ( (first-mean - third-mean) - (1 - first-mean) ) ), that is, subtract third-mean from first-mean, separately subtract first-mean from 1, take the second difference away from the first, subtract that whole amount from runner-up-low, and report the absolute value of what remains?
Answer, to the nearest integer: 0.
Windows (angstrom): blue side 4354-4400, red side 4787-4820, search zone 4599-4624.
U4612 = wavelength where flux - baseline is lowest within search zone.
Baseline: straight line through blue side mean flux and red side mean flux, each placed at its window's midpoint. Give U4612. 4614.74 angstrom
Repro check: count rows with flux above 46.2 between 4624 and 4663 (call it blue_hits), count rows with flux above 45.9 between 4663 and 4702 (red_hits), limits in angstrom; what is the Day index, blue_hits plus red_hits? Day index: 15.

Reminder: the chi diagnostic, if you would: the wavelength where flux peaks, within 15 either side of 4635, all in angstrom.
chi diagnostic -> 4623.25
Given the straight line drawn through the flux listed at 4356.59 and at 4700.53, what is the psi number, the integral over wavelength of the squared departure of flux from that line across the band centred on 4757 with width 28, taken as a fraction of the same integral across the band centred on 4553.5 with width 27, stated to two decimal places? 1.18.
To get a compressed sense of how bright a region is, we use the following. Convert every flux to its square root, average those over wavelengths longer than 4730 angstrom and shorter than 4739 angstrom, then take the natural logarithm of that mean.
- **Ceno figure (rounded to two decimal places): 1.92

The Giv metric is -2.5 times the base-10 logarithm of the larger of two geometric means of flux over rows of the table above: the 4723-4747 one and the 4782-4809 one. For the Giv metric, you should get -4.16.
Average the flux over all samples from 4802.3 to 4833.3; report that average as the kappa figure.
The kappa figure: 45.9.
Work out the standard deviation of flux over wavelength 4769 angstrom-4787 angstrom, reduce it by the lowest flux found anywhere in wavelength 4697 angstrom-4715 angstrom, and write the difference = -40.5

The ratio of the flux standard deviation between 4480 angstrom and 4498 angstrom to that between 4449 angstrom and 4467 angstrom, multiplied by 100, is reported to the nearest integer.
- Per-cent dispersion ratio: 117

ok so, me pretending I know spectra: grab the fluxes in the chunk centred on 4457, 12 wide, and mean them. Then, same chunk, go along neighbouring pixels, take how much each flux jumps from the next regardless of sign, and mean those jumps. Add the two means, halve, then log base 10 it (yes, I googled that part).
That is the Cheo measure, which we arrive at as 1.34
